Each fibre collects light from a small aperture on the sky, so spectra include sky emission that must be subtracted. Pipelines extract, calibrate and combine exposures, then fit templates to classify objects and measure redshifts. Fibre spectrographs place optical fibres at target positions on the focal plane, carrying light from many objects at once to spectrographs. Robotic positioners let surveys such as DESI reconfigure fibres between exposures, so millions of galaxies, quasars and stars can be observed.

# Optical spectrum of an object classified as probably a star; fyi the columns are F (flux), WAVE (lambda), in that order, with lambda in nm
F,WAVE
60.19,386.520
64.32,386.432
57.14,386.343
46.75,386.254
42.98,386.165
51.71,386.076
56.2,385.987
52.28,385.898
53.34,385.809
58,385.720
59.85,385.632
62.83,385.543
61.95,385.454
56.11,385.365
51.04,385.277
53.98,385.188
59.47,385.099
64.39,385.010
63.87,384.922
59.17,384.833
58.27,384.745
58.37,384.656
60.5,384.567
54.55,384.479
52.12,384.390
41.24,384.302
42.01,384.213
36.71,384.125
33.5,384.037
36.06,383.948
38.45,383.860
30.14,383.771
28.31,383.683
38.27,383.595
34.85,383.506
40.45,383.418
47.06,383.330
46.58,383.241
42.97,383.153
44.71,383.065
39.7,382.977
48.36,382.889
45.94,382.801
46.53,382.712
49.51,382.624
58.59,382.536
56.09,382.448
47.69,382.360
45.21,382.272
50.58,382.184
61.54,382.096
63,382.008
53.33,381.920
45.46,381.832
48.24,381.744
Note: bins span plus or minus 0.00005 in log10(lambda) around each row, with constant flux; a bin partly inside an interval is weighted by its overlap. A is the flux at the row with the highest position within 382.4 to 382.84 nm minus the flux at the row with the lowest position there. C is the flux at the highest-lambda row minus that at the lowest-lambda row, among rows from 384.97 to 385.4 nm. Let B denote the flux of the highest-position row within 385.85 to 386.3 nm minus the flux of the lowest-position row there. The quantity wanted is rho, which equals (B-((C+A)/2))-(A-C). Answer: 6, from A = -10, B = -6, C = -8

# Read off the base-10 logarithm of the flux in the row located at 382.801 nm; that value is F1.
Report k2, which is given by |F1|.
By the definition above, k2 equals 1.66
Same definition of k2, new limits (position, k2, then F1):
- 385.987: 1.75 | 1.75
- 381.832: 1.66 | 1.66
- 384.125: 1.56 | 1.56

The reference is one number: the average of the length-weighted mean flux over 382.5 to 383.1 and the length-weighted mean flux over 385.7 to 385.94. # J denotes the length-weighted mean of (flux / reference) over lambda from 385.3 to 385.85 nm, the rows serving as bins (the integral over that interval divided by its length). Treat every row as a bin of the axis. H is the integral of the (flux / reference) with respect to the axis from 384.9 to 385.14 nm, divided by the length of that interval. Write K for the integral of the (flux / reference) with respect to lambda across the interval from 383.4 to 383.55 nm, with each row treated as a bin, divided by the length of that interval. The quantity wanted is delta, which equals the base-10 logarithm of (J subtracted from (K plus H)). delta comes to -0.09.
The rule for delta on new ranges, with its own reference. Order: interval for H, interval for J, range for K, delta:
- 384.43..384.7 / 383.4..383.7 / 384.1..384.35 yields 0.09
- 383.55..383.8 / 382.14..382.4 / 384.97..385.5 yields -0.08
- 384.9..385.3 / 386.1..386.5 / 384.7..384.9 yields 0.10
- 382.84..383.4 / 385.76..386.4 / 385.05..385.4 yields -0.02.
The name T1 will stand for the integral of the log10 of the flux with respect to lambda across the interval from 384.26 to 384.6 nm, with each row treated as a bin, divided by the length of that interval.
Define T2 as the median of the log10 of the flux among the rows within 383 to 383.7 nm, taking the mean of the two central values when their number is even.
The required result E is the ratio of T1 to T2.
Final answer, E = 1.06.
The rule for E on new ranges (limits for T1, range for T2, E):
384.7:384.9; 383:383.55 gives 1.08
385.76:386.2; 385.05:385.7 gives 0.96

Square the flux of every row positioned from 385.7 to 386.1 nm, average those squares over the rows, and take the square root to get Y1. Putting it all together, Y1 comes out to 54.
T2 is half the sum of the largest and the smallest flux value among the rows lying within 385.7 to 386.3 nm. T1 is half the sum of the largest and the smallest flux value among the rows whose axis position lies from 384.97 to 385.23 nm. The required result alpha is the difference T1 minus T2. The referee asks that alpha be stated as 8.7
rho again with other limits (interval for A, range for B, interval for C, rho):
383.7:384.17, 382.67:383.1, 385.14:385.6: -7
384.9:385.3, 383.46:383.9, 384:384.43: 32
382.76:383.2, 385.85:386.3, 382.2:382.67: 1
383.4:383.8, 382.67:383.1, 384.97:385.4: 10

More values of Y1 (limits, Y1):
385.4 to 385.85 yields 59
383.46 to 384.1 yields 34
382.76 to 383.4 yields 45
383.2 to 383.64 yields 42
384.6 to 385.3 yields 59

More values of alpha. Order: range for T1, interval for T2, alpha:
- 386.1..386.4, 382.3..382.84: -2.2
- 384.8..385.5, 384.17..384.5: 9.8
